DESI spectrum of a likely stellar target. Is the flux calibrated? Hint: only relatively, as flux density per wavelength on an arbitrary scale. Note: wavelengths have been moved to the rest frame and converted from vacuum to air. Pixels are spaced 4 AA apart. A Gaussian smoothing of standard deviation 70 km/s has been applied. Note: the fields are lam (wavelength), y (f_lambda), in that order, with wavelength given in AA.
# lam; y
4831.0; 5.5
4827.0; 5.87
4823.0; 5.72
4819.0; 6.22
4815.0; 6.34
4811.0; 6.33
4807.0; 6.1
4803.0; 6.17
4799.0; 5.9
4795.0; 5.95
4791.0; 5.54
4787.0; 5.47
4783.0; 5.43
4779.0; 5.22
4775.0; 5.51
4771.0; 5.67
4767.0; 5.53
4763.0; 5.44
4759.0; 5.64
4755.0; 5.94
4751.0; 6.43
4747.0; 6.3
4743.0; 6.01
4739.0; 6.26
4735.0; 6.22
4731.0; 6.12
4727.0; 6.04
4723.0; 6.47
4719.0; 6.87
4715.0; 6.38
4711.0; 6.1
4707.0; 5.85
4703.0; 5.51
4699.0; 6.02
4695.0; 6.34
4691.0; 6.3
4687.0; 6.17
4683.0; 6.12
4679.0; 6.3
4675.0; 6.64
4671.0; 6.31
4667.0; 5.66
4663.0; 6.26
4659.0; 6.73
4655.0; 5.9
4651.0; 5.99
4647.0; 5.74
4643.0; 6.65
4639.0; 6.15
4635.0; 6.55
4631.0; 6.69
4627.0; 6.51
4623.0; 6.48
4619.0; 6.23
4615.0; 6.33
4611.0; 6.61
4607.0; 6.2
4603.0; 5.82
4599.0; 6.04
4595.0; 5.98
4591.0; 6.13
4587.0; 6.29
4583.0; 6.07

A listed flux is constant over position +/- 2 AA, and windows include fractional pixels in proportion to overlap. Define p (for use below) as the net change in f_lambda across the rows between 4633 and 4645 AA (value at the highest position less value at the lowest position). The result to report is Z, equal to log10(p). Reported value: -1.0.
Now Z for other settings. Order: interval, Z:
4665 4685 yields -0.3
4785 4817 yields -0.1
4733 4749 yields -1.1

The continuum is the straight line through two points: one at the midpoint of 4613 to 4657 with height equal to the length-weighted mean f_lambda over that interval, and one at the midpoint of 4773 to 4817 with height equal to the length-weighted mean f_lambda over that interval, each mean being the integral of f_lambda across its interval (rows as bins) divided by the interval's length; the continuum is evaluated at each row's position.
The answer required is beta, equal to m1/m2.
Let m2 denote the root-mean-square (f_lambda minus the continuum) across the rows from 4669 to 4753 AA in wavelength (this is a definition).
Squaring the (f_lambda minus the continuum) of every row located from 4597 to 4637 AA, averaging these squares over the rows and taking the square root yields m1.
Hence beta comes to 0.89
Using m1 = 0.288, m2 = 0.325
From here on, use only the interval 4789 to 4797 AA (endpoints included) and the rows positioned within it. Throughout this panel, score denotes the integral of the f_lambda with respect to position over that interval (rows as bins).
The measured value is 46.0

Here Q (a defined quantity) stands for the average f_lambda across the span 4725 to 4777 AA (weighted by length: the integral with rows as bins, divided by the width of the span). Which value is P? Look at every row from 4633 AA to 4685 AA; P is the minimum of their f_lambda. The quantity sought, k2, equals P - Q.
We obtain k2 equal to -0.3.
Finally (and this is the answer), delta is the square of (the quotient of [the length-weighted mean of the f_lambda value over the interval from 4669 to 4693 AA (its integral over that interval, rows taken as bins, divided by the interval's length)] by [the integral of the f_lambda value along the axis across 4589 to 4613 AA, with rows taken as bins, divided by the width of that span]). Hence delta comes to 1.06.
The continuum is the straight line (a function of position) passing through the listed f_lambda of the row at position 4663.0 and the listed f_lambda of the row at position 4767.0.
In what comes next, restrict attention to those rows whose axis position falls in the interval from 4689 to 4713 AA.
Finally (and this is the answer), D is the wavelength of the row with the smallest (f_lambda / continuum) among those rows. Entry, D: 4703.0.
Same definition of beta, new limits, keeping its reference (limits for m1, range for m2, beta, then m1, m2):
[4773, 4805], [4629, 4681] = 1.06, 0.373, 0.353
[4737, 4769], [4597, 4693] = 1.07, 0.329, 0.308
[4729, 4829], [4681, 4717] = 1.38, 0.352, 0.255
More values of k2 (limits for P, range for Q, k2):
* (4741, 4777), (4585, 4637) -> -0.9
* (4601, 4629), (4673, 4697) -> -0.5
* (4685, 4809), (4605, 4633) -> -1.2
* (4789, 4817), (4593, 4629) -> -0.7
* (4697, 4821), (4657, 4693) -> -1.1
